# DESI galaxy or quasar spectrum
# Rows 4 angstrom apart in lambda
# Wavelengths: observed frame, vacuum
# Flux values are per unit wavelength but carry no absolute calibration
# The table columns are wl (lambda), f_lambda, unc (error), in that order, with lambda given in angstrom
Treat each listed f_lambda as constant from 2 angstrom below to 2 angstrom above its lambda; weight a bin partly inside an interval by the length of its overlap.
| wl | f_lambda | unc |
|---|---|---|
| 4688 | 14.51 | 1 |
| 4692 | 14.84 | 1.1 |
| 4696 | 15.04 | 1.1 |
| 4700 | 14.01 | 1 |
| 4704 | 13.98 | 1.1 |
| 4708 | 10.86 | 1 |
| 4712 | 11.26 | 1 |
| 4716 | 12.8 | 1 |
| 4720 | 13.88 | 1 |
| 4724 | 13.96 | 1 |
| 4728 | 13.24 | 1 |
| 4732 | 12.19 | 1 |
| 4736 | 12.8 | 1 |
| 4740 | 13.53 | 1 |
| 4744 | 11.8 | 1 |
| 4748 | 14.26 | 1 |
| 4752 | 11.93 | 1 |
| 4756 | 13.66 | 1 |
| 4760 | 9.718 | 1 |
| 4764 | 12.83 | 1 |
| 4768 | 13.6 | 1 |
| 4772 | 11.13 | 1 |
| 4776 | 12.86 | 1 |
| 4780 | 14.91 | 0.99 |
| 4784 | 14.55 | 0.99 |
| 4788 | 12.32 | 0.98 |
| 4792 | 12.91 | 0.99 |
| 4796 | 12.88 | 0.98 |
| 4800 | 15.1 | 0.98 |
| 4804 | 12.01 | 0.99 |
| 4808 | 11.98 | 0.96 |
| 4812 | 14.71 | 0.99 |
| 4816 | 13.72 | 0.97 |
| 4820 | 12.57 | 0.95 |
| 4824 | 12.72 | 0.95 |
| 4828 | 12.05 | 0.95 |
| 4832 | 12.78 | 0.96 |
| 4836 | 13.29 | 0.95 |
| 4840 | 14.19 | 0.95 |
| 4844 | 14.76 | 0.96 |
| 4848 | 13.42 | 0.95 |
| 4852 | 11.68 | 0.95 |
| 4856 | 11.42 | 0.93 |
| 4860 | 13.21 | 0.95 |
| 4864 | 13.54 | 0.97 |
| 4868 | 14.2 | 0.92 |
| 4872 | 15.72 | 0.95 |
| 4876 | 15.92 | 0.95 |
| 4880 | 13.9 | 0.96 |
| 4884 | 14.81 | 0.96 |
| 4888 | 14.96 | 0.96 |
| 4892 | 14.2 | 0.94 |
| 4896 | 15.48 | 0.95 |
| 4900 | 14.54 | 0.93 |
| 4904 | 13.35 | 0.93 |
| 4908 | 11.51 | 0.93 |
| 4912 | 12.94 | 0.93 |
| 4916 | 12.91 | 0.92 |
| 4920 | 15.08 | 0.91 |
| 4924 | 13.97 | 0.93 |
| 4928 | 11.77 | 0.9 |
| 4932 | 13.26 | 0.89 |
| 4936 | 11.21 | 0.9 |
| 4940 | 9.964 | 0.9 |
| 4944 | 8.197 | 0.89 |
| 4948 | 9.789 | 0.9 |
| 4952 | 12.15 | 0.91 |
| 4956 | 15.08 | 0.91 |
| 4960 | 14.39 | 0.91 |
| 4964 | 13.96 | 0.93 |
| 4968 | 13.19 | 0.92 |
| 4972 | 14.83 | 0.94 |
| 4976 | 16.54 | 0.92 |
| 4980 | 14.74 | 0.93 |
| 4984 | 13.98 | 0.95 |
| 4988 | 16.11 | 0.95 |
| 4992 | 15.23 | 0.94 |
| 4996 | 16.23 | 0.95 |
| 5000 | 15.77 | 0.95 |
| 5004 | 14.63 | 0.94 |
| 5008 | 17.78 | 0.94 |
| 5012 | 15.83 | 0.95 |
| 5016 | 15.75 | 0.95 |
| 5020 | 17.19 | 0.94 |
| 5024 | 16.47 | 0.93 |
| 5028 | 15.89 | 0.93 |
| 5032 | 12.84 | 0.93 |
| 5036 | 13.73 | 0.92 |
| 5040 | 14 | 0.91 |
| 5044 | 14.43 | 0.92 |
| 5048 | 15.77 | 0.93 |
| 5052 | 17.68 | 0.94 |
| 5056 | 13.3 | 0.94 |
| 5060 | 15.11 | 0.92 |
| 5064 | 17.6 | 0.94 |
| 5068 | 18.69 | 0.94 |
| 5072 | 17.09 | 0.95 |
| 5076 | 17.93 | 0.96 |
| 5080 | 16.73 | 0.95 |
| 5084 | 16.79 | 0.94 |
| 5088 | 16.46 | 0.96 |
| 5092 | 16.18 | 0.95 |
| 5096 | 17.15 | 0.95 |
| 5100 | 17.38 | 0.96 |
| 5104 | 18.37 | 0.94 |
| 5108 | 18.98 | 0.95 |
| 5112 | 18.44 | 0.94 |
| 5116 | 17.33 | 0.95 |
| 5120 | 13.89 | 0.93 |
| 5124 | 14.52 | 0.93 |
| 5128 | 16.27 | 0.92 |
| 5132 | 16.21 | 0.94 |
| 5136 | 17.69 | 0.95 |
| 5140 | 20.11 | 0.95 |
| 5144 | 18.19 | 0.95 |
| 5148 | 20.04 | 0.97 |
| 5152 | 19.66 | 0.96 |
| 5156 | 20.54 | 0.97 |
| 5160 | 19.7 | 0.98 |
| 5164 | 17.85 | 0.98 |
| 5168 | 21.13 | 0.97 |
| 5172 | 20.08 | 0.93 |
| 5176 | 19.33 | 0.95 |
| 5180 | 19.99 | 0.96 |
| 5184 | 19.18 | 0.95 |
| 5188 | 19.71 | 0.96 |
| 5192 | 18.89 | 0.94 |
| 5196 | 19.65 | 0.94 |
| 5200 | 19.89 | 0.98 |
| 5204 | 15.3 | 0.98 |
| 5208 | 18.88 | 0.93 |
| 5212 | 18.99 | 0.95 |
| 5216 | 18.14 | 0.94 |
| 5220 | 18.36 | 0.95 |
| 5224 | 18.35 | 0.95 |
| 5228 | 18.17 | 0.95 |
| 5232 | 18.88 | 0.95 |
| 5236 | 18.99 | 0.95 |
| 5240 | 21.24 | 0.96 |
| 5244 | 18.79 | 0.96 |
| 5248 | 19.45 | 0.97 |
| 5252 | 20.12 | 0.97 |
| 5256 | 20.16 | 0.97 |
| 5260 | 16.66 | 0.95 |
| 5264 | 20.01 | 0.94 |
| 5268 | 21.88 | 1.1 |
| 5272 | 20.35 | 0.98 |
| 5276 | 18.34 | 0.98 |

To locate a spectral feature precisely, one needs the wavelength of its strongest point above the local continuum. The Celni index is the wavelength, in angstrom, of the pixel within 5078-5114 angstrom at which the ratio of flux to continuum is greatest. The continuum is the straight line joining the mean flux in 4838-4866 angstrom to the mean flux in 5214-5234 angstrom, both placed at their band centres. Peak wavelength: 5108 angstrom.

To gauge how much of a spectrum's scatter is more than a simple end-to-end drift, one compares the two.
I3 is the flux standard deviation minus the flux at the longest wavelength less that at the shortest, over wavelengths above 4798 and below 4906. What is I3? 3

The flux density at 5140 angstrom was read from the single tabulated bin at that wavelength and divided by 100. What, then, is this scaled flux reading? 0.20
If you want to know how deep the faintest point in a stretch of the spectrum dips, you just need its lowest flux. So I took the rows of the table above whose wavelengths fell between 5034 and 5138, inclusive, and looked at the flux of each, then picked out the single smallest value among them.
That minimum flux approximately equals 13.3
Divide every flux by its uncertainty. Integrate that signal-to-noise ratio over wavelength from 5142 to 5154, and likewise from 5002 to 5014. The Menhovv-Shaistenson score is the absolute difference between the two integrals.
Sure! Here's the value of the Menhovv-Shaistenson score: 37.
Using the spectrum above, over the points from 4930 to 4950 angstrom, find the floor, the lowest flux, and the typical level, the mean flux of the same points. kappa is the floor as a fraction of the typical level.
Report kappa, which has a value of 0.78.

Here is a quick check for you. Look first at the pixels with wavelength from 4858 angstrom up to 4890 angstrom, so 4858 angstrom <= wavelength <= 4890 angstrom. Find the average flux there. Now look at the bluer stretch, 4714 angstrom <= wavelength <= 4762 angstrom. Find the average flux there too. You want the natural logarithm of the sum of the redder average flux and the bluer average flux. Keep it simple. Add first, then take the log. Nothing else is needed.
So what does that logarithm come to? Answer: 3.31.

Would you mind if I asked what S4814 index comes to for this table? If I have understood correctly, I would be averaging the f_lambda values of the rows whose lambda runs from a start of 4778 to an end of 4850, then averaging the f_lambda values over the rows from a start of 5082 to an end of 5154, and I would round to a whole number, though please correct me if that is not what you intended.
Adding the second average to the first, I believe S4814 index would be 31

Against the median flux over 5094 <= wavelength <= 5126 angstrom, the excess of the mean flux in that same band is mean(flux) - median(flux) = -0.35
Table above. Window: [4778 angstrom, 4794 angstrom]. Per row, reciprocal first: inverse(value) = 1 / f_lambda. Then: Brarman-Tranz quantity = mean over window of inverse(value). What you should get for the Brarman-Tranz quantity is 0.074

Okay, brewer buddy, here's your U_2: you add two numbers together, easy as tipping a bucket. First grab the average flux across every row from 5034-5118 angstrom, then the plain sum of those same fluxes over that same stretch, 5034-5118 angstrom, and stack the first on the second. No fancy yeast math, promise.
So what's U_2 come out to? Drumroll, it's 366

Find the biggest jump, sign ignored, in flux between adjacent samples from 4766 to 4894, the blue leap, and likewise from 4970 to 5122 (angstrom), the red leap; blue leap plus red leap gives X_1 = 7.5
